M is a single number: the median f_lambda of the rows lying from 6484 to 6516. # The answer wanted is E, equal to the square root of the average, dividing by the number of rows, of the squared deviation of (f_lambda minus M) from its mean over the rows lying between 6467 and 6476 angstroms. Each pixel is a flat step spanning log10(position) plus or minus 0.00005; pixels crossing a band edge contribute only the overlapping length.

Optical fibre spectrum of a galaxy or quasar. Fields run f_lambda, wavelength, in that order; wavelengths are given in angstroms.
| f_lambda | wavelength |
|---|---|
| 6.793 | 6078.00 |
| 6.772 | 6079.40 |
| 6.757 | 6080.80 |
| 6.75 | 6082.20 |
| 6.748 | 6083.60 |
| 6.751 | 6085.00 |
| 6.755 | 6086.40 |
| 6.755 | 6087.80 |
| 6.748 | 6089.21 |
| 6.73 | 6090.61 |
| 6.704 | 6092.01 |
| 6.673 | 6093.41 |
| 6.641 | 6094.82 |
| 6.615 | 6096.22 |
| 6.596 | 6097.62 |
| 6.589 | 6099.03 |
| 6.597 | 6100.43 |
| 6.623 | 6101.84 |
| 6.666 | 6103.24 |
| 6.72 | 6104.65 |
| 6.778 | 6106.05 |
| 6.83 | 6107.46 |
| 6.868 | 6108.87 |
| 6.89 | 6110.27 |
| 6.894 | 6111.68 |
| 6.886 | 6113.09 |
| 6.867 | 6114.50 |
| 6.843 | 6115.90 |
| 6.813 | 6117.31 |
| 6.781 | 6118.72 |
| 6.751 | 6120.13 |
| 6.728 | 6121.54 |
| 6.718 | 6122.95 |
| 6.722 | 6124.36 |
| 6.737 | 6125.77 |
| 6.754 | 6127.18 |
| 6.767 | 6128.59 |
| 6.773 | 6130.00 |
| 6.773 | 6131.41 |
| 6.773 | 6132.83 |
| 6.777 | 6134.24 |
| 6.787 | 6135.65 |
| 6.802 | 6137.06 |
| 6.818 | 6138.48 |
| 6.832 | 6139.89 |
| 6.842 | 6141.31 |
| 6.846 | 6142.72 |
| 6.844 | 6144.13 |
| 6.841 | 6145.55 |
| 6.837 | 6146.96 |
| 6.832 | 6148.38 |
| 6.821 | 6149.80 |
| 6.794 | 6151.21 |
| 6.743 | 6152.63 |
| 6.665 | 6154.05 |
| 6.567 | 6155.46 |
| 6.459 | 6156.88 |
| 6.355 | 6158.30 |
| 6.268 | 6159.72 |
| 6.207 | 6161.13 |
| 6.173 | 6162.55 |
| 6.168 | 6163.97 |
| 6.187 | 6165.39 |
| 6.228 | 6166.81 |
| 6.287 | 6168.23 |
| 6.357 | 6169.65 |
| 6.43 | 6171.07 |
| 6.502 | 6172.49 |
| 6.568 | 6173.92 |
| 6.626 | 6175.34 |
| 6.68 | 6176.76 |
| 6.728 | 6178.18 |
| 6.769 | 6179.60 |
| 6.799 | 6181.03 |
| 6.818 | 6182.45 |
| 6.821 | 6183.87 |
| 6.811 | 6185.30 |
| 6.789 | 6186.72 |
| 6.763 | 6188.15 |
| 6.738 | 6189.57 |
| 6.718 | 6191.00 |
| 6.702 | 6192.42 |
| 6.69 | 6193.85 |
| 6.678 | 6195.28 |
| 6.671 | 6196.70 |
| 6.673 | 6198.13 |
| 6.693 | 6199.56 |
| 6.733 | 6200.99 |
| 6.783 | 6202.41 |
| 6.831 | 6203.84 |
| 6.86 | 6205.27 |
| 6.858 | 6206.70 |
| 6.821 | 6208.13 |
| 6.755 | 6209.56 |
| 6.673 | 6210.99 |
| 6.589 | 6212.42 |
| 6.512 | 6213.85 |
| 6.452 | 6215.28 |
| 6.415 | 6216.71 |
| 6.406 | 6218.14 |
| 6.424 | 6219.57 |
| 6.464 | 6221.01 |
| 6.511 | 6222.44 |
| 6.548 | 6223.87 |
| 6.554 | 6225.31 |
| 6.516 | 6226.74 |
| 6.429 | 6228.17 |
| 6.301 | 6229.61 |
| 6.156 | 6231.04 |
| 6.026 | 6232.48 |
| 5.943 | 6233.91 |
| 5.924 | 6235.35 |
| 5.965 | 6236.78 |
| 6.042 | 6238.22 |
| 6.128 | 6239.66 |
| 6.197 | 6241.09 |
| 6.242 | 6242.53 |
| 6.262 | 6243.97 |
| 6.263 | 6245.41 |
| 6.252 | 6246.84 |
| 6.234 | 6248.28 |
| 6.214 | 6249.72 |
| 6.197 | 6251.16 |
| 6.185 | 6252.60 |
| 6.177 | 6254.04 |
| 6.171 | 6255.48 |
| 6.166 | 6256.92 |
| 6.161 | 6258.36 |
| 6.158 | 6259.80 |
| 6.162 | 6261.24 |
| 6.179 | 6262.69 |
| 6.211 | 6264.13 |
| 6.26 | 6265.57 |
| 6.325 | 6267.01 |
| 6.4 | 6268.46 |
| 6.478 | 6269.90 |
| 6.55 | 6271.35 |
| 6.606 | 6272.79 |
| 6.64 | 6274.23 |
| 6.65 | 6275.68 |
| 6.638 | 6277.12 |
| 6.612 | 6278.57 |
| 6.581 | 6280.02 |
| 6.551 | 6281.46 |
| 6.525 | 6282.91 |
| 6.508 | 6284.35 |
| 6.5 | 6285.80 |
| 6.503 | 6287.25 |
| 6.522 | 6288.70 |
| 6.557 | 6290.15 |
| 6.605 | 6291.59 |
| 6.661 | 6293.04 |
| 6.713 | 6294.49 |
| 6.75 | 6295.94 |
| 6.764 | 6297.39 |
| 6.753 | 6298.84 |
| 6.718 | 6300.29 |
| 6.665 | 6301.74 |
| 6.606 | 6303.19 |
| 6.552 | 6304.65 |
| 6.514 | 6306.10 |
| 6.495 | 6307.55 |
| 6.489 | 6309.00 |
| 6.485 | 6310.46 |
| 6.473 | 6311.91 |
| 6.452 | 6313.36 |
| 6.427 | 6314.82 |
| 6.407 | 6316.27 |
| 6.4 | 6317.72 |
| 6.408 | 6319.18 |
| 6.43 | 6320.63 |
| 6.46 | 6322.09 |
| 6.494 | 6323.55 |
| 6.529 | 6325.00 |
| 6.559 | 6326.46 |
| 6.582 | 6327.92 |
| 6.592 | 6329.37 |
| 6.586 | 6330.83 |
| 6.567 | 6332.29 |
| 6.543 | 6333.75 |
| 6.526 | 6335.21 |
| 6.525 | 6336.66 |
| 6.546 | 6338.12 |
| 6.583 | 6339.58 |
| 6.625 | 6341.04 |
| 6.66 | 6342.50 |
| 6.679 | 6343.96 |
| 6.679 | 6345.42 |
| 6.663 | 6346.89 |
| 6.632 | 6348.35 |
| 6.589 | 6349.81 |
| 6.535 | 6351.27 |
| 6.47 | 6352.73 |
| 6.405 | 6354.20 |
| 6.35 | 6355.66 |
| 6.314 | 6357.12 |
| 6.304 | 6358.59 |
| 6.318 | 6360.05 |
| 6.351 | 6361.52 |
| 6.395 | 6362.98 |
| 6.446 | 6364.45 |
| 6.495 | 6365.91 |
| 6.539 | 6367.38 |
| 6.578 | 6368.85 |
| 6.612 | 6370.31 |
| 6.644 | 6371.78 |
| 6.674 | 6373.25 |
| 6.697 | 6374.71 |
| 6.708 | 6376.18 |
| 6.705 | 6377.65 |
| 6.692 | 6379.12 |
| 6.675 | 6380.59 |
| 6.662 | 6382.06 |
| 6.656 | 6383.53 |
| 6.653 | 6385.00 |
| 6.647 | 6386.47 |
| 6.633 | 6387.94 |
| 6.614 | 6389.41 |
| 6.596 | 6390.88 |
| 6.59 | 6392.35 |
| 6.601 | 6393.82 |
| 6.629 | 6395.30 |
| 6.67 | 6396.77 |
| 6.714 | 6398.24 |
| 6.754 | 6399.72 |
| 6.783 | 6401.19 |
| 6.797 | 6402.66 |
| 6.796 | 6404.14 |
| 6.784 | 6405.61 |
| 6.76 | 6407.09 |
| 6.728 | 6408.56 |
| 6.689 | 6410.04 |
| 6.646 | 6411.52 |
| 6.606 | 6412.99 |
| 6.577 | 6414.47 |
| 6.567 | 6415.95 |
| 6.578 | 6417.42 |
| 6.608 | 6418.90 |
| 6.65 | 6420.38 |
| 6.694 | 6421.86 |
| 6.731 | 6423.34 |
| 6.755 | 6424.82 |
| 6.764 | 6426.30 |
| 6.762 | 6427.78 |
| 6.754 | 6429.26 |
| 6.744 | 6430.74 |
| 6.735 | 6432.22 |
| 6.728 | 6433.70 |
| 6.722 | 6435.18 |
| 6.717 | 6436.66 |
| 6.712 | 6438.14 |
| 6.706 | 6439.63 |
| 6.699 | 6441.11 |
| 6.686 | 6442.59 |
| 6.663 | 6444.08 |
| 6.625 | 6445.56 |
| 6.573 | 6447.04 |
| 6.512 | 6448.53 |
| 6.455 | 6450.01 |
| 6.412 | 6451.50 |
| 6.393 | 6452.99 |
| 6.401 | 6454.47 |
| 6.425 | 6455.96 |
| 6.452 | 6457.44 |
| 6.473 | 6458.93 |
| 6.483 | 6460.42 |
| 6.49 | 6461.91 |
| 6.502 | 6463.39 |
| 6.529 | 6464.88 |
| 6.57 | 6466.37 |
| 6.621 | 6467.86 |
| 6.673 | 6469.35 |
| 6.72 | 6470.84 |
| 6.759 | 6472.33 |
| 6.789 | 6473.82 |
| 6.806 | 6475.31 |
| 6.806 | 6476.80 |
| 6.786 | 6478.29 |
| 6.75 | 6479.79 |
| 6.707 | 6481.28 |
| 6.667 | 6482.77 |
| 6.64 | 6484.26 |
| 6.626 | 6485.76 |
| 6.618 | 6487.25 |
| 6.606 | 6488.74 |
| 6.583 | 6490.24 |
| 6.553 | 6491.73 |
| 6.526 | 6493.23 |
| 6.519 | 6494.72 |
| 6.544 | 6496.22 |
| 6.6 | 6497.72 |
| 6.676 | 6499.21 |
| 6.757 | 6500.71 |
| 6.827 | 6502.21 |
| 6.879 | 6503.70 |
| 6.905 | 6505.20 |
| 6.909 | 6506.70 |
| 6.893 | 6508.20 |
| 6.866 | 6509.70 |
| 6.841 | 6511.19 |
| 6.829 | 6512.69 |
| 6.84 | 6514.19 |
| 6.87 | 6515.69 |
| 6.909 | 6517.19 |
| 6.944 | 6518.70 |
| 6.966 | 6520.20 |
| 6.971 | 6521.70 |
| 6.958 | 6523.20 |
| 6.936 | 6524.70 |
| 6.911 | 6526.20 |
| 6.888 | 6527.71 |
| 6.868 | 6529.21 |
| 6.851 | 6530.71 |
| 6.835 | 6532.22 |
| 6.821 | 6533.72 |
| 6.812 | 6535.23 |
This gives 0.065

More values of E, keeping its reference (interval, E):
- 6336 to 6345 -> 0.057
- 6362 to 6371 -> 0.075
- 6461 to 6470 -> 0.065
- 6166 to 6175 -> 0.118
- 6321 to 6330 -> 0.047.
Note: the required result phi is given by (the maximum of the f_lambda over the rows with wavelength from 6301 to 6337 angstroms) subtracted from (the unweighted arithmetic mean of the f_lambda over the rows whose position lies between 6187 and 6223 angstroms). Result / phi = -0.01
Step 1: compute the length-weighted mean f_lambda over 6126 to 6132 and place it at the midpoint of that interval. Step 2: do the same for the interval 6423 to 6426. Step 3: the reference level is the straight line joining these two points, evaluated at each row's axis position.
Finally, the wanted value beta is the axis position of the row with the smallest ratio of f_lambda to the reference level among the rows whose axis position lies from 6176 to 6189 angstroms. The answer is 6176.76 angstroms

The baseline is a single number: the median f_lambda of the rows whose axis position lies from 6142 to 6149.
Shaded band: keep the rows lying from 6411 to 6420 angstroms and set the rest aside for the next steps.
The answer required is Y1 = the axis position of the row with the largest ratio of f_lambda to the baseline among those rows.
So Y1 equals 6411.52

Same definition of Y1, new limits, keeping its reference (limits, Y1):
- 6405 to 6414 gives 6405.61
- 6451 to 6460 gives 6458.93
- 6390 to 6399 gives 6398.24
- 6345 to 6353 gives 6345.42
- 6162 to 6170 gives 6169.65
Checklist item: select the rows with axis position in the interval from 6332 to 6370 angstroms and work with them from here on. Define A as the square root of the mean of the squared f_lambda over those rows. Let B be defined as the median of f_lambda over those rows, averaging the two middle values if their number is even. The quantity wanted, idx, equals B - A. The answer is 0.024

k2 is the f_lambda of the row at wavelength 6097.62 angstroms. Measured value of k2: 6.596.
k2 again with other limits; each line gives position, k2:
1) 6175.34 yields 6.626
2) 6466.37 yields 6.57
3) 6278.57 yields 6.612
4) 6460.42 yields 6.483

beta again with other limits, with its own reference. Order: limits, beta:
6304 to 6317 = 6316.27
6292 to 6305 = 6304.65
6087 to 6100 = 6099.03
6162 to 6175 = 6163.97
